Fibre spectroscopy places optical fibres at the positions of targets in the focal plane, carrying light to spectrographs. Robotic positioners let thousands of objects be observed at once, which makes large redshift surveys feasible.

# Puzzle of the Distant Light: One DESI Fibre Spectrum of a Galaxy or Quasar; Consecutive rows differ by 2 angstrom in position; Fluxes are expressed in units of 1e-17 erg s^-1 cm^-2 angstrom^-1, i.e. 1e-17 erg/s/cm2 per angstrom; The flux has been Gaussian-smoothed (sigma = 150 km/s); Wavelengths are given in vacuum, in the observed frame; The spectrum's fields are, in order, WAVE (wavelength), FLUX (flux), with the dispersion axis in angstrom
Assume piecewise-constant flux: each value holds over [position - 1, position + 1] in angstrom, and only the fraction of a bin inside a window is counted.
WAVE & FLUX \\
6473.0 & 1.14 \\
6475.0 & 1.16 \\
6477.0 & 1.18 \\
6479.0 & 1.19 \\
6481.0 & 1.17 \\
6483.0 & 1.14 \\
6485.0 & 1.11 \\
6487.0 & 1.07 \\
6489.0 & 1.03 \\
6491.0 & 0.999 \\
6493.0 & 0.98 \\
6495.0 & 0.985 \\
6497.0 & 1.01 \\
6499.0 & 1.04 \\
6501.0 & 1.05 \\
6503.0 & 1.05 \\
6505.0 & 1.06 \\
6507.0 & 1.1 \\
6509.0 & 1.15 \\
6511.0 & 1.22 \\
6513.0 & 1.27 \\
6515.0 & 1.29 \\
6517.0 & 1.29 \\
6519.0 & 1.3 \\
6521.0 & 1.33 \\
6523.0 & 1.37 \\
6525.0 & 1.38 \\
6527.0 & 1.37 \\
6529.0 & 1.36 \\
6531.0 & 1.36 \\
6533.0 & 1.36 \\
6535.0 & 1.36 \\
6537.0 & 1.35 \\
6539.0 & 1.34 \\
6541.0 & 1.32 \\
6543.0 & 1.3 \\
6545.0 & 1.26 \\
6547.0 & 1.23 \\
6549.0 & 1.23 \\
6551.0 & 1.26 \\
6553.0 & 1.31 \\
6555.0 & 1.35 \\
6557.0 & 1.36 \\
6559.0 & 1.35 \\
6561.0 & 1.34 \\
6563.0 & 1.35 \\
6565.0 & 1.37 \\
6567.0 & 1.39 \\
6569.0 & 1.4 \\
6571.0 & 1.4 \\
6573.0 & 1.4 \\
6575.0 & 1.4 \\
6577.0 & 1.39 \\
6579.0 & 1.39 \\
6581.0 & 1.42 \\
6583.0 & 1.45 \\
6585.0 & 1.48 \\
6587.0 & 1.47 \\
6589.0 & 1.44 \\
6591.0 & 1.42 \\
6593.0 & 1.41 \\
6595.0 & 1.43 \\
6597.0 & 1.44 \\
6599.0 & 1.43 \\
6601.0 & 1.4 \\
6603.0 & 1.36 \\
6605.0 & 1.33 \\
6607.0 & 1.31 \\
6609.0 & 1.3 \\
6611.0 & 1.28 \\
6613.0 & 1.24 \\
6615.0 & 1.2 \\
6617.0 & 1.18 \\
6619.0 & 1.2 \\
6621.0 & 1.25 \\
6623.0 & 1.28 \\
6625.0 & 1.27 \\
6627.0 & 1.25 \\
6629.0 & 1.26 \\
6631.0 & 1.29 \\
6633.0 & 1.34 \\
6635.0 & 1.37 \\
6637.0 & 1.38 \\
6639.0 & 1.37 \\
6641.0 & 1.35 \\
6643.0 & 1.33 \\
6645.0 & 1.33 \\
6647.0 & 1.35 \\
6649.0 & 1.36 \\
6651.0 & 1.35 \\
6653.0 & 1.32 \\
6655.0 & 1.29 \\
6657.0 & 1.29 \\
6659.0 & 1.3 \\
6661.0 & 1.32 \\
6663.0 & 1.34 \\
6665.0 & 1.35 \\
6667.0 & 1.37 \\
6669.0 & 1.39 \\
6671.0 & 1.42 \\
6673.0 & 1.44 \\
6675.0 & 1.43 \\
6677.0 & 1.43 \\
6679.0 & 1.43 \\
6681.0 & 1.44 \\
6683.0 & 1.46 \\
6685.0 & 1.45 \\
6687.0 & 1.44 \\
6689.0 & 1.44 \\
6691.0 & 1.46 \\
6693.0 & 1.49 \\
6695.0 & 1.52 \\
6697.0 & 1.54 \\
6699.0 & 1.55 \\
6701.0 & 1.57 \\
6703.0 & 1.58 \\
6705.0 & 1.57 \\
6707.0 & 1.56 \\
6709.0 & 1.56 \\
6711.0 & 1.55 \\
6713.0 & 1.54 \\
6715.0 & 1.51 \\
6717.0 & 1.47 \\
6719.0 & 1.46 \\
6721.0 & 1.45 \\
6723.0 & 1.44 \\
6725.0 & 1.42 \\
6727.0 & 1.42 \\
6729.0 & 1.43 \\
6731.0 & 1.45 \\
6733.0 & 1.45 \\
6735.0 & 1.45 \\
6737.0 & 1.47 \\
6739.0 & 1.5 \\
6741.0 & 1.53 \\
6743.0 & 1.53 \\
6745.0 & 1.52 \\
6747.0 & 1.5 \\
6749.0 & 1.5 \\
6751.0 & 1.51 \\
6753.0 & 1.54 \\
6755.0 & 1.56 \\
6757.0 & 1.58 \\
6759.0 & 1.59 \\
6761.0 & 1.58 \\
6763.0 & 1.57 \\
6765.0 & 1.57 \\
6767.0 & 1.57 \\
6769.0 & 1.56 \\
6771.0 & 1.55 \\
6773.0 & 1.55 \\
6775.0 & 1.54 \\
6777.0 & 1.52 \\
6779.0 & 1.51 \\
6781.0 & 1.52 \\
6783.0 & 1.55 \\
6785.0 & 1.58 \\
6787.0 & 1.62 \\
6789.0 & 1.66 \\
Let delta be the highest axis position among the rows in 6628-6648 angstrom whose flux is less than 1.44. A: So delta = 6647.0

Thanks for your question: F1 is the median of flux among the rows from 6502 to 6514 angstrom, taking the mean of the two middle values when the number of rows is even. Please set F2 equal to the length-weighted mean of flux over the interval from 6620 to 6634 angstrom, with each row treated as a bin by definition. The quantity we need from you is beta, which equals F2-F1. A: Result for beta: 0.15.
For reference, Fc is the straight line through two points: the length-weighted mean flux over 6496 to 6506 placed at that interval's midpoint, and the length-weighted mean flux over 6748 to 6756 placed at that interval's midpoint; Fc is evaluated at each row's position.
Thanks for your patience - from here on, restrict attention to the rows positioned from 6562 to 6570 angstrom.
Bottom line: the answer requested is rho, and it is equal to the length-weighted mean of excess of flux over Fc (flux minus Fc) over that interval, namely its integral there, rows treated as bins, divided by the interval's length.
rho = 0.21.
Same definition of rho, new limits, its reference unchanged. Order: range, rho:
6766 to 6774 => 0.00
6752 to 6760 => 0.03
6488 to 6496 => -0.03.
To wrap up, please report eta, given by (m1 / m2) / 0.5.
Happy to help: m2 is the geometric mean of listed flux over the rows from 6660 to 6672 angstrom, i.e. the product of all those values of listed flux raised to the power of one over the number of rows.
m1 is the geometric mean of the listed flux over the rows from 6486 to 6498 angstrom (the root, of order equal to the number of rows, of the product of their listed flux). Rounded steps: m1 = 1.01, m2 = 1.36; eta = 1.5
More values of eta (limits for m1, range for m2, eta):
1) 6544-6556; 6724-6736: 1.8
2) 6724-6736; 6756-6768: 1.8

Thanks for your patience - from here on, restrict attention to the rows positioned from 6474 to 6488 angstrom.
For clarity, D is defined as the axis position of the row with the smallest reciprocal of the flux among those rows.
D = 6479.0 angstrom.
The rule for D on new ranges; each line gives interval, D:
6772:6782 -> 6773.0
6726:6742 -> 6741.0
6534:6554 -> 6535.0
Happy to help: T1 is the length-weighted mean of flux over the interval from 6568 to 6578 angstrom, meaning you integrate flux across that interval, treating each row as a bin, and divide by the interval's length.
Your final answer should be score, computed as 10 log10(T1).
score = 1.5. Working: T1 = 1.40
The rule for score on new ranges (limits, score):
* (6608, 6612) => 1.1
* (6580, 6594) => 1.6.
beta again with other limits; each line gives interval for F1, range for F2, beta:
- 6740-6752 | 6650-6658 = -0.20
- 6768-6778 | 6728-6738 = -0.10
